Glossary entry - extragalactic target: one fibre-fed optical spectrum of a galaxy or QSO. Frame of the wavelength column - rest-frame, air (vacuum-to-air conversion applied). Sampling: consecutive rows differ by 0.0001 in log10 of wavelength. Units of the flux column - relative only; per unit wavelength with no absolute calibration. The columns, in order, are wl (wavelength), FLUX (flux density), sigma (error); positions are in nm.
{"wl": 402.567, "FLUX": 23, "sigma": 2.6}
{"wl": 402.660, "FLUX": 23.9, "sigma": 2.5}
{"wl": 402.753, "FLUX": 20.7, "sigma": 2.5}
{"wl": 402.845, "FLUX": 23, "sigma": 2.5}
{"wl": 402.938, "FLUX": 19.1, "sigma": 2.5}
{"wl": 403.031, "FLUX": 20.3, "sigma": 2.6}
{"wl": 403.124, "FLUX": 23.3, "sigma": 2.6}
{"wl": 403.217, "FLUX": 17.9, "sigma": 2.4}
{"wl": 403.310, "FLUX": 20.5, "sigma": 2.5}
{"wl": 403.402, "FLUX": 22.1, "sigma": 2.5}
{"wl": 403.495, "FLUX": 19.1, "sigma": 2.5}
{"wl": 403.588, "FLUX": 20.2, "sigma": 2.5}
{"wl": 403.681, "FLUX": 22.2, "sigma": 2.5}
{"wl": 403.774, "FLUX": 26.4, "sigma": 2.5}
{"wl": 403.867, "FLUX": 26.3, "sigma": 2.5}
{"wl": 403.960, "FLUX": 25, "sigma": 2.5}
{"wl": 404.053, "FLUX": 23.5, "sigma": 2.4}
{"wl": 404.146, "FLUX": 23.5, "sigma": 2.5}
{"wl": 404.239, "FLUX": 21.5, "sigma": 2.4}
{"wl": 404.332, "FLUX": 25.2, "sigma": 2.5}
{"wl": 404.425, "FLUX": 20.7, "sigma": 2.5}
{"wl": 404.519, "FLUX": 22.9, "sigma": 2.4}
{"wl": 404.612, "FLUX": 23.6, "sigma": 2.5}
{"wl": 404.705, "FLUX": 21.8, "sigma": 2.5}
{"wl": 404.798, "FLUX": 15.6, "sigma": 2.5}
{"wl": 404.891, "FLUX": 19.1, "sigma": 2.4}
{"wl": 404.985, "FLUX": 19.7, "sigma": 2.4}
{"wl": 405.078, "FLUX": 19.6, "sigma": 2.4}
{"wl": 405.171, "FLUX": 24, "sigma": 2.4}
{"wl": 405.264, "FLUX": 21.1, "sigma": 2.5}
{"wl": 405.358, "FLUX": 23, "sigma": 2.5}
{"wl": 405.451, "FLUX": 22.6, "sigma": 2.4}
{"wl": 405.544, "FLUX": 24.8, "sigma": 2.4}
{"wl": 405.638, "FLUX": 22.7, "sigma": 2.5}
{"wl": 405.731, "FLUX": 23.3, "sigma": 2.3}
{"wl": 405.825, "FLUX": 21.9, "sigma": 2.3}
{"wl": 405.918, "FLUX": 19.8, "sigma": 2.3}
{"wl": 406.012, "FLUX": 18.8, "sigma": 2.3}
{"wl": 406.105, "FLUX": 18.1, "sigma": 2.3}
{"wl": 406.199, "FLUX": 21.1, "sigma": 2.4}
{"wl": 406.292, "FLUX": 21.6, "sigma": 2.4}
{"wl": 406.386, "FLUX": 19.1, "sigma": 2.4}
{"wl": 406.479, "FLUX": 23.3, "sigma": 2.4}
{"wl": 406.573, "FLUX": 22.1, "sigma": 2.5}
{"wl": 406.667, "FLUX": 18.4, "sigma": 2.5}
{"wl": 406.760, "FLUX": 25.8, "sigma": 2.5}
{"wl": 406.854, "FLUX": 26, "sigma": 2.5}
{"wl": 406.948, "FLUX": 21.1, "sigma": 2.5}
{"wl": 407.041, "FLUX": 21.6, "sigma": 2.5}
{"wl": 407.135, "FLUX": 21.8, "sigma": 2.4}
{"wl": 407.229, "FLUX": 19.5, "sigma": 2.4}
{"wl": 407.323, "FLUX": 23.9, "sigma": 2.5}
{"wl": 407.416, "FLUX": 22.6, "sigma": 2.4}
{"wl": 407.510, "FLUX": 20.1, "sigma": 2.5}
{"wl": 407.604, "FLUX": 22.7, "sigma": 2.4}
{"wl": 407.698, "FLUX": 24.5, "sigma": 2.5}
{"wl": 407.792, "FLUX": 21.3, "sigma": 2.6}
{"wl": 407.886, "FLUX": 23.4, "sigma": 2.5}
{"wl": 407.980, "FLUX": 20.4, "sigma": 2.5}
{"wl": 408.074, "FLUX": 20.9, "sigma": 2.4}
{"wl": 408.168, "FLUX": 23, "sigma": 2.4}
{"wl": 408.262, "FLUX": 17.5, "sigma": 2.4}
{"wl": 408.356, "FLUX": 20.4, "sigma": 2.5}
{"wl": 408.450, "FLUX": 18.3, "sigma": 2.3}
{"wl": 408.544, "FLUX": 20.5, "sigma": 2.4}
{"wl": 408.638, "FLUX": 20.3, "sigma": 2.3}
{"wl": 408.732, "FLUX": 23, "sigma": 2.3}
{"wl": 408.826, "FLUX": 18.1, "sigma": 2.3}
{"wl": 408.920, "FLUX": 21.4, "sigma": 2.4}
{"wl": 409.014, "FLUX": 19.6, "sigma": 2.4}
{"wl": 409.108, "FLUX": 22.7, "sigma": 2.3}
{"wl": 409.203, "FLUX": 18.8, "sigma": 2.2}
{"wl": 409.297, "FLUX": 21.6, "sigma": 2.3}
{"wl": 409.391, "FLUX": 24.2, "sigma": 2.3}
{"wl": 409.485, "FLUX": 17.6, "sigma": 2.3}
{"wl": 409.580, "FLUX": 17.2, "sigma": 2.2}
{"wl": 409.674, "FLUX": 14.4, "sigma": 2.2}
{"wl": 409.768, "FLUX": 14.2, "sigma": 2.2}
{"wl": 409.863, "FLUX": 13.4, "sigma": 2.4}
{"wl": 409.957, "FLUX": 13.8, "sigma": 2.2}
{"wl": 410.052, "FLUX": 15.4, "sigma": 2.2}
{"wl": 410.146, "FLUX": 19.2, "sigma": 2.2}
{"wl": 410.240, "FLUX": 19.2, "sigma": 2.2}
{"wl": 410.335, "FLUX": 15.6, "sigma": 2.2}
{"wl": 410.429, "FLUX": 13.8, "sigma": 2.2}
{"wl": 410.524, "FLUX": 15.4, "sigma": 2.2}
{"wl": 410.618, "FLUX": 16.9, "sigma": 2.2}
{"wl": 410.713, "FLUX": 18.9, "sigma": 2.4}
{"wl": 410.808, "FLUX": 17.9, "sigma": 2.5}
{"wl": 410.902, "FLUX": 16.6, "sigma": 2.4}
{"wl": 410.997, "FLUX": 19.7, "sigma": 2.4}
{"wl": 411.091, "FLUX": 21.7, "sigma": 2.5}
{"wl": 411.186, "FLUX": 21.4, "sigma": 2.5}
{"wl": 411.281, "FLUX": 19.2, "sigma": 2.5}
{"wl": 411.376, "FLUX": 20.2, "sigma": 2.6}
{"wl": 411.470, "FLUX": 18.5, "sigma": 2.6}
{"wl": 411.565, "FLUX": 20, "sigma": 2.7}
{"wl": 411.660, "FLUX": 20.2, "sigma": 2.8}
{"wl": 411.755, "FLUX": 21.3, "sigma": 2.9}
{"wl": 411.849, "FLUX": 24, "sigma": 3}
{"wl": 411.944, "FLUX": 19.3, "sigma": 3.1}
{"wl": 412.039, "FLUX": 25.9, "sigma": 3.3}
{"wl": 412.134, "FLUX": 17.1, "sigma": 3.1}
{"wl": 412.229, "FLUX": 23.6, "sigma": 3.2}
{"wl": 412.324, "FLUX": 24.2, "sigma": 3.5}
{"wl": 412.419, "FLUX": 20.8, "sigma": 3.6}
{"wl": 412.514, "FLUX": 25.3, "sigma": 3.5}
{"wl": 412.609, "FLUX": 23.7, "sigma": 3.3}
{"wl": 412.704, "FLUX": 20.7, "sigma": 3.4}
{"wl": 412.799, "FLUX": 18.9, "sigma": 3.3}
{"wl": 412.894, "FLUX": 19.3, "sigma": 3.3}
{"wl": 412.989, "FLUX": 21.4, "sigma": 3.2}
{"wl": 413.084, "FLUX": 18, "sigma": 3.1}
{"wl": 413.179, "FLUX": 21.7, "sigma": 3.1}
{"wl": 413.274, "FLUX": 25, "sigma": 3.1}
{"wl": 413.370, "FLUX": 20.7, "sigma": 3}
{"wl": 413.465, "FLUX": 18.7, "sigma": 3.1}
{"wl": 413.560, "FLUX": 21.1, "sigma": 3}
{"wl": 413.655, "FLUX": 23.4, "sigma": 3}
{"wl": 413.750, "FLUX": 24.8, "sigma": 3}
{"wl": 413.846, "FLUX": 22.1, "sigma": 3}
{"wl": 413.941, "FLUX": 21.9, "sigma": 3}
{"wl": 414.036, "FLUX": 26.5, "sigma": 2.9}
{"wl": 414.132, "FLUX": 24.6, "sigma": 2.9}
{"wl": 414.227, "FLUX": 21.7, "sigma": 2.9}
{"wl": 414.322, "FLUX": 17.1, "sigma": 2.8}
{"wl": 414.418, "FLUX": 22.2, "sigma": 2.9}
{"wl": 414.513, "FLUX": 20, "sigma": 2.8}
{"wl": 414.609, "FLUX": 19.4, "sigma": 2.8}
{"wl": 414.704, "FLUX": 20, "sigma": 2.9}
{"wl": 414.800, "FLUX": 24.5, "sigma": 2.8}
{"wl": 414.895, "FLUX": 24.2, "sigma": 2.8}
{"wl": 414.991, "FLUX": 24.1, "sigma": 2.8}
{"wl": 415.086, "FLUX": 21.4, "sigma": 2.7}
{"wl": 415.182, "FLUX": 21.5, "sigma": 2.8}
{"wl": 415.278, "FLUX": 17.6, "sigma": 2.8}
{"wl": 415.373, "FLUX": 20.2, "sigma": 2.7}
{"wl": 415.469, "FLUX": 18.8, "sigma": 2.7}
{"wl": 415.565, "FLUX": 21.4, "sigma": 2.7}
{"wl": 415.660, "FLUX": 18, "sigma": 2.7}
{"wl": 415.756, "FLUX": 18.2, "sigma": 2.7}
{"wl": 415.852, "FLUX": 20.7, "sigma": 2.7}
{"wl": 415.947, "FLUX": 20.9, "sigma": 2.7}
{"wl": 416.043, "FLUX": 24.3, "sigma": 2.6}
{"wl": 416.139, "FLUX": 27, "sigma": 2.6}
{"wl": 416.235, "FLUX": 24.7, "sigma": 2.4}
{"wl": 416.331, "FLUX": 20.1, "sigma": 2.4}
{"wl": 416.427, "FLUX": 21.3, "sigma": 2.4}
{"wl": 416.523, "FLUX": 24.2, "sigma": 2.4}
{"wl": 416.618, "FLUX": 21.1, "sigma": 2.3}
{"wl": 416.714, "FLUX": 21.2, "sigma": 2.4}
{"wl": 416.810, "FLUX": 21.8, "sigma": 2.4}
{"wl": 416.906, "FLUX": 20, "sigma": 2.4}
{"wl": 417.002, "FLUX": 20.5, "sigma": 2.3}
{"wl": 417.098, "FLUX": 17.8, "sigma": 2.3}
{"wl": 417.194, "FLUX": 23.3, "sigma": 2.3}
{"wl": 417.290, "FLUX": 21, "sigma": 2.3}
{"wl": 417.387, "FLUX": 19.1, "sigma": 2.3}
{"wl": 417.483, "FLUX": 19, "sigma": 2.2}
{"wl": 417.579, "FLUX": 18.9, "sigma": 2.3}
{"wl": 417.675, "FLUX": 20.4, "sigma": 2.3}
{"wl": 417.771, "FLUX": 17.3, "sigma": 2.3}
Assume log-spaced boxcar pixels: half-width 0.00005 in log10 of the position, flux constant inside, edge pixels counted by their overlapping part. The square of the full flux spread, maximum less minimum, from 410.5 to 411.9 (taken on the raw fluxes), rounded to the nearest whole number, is 74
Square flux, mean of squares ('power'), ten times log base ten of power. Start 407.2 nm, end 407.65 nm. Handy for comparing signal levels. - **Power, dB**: 26.8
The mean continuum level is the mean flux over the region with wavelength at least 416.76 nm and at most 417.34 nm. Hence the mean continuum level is 20.7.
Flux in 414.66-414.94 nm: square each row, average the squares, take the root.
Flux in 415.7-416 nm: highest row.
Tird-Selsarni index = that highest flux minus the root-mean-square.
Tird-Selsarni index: -2.1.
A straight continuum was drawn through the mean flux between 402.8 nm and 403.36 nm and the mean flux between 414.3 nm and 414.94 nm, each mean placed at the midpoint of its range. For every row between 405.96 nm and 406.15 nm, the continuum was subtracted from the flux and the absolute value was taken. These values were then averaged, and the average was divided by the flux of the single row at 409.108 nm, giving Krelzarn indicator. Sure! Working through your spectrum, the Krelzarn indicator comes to 0.103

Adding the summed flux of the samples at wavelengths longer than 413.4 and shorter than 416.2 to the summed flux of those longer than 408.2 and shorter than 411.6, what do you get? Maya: 1293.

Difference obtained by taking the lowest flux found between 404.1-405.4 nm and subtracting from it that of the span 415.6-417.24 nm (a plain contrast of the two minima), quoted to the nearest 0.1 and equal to -2.2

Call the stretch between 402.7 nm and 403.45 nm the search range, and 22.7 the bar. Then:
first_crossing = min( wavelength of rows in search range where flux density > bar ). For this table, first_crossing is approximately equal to 402.845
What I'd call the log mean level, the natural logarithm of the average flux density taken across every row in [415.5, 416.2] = 3.07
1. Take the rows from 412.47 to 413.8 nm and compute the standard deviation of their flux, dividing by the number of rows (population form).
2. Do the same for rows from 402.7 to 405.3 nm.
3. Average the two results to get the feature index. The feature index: 2.4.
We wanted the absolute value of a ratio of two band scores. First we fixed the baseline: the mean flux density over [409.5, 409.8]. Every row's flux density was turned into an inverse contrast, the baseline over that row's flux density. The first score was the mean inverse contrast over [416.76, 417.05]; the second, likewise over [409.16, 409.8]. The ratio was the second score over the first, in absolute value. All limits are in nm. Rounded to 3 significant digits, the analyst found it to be 1.17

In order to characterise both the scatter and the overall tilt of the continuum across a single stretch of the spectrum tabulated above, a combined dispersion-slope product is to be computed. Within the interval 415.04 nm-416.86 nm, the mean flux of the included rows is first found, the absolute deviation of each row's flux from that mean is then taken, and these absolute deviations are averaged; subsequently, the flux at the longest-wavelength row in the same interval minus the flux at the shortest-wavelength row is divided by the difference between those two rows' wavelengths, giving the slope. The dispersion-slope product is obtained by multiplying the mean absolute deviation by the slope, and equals 0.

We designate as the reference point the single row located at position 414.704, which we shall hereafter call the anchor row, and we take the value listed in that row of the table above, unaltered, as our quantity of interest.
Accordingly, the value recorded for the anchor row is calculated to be 20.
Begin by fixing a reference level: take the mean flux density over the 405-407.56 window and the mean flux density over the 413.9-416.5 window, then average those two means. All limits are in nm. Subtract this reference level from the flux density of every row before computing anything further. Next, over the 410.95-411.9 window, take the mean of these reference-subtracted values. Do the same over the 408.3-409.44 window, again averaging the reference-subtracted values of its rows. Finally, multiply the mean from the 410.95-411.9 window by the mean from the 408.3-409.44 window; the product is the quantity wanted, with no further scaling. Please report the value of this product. 1.0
